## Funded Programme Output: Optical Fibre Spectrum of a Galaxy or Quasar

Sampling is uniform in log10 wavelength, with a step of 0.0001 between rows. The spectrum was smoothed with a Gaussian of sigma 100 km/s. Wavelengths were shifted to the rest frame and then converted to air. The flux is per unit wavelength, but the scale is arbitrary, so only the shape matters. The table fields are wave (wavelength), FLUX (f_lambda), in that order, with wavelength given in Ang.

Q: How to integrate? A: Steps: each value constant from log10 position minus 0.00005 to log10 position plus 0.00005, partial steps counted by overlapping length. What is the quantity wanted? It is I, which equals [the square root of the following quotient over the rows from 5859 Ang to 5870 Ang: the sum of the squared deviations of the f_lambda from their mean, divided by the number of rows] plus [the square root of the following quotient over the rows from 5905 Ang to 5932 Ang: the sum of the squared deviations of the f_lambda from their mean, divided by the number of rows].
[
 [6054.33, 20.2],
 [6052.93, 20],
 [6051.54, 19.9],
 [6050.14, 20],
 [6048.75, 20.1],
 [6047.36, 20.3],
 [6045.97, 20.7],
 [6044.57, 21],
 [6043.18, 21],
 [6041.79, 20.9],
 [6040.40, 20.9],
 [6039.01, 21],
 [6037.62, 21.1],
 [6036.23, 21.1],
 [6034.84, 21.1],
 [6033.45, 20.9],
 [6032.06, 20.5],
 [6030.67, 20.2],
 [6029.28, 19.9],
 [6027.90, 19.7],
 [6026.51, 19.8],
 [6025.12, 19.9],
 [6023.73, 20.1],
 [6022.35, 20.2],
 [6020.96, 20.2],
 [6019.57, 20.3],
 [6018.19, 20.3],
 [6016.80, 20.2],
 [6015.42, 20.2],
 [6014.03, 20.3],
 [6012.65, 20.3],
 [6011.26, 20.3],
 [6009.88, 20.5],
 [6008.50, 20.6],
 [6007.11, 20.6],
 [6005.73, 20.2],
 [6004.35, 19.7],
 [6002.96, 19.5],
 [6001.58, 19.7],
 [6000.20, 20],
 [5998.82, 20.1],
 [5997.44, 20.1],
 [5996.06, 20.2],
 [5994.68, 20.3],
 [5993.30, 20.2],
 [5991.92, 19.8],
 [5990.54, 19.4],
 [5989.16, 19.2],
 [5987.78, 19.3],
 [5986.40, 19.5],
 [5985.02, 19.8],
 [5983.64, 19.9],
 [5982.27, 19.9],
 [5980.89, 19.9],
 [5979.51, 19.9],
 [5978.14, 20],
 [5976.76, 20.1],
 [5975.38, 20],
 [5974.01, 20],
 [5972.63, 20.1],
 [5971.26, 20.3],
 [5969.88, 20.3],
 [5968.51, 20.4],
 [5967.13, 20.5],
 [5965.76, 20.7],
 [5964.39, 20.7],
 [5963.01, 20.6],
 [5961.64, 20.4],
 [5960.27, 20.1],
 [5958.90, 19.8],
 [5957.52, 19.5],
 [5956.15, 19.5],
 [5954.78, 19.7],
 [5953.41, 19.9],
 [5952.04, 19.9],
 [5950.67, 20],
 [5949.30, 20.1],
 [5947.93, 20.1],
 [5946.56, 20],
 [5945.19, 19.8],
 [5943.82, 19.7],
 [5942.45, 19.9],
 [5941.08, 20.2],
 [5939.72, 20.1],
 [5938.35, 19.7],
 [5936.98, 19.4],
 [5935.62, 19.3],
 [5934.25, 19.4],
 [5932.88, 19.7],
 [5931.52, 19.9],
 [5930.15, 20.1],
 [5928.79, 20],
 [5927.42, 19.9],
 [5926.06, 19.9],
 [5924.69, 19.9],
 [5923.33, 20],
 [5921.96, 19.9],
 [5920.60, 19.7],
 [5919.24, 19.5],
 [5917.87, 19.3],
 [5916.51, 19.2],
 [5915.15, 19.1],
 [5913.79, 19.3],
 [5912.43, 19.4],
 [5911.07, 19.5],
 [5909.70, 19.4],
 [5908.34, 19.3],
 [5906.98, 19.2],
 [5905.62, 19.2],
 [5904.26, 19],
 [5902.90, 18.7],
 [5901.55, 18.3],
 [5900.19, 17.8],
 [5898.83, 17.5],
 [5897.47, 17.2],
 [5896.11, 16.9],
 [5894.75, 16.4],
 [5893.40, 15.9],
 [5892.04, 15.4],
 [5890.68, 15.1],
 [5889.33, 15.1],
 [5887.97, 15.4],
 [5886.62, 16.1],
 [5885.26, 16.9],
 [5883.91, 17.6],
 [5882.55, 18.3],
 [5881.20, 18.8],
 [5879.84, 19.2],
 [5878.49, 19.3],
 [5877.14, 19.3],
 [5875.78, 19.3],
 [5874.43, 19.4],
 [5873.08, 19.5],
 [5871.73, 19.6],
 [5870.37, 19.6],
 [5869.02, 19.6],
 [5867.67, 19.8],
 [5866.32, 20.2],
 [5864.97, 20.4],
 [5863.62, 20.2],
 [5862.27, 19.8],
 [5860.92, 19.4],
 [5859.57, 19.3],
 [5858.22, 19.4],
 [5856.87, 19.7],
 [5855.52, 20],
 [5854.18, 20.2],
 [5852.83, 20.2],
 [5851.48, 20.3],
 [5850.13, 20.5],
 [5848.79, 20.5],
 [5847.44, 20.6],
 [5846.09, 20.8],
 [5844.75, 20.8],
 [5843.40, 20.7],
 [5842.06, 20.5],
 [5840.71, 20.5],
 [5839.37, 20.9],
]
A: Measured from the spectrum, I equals 0.70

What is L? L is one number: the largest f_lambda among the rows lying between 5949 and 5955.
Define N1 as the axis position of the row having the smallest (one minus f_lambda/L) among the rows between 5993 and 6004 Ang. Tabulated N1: 5994.68 Ang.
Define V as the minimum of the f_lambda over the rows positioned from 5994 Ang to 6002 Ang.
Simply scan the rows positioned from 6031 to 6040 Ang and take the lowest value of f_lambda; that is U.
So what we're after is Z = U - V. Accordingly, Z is 0.8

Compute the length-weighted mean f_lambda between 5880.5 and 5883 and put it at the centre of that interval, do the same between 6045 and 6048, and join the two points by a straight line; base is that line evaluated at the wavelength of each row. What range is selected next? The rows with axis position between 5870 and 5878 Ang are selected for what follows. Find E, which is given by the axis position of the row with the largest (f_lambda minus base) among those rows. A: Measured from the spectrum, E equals 5870.37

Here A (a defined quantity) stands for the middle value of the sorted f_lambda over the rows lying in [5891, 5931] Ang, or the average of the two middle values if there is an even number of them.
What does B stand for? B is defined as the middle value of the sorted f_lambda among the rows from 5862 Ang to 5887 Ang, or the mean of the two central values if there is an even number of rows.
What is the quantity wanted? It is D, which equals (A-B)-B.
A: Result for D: -19.5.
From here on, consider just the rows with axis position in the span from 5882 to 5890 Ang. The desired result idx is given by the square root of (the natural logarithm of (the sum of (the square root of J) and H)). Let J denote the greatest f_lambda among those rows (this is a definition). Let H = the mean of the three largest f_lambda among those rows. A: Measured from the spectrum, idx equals 1.76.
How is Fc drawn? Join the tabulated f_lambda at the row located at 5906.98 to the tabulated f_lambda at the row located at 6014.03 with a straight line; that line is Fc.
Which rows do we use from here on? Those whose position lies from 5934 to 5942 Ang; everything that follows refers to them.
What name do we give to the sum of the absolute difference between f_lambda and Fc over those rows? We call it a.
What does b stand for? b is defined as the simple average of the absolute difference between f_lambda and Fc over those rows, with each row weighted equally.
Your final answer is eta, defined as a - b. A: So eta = 1.5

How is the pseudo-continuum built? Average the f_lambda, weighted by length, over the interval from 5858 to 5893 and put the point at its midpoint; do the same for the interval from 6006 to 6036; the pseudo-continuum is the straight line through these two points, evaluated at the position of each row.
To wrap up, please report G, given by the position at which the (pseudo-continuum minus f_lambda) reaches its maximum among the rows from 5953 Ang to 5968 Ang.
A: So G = 5957.52 Ang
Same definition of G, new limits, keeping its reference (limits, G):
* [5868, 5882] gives 5881.20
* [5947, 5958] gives 5957.52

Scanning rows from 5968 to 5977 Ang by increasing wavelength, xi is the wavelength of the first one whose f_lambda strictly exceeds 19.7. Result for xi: 5968.51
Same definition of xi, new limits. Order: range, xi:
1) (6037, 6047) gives 6037.62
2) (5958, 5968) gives 5958.90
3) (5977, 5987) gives 5978.14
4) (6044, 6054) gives 6044.57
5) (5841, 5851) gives 5842.06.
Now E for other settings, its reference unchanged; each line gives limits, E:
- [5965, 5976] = 5965.76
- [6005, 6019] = 6007.11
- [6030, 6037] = 6034.84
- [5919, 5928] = 5923.33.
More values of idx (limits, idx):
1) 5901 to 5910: 1.78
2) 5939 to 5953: 1.79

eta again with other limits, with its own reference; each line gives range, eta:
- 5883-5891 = 14.8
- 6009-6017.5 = 0.4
